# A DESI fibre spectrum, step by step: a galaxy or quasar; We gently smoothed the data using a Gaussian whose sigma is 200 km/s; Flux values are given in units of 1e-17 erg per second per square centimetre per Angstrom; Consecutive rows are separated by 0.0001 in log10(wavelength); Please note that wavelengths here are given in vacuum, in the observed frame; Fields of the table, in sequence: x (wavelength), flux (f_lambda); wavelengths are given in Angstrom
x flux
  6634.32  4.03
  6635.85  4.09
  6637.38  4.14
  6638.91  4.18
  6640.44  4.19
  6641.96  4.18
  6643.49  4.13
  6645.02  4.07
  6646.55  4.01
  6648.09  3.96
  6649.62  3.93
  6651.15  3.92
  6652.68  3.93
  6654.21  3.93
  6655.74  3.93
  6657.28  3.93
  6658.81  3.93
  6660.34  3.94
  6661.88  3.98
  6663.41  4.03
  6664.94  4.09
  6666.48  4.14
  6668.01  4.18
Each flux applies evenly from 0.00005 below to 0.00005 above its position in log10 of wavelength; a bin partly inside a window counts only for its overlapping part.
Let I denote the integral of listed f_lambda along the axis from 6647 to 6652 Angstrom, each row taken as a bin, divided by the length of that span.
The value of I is 3.94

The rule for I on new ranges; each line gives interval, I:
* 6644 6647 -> 4.05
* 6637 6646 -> 4.15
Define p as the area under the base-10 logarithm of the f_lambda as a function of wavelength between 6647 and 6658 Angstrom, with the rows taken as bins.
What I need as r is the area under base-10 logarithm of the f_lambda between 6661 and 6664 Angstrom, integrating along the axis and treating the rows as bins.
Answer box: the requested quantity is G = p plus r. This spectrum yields 8.3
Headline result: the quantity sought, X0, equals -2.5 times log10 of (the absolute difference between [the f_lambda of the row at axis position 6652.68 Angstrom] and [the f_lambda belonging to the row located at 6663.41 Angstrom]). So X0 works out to 2.5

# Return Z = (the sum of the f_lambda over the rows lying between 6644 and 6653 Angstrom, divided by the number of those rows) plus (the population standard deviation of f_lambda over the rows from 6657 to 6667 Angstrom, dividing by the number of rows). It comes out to 4.05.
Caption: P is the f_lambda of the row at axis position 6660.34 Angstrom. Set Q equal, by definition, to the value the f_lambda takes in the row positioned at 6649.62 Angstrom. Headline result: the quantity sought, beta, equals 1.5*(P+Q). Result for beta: 11.8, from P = 3.94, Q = 3.93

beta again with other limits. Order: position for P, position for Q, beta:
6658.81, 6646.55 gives 11.9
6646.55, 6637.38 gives 12.2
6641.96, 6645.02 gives 12.4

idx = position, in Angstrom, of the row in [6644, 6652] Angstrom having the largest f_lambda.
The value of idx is 6645.02 Angstrom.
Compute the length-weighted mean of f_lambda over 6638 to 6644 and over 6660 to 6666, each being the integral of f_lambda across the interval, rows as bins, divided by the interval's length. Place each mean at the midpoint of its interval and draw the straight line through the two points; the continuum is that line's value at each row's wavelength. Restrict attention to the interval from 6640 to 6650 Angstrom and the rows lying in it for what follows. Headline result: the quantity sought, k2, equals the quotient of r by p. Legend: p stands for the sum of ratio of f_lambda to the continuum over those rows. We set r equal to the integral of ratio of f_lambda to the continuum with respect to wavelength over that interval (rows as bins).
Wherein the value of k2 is 1.43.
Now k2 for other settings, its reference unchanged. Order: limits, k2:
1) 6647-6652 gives 1.67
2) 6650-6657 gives 1.75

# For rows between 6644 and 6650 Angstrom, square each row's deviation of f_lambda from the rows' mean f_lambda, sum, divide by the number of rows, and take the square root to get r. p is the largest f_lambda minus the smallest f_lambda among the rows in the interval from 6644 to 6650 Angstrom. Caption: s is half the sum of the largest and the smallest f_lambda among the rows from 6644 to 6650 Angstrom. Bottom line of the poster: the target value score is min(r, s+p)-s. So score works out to -3.95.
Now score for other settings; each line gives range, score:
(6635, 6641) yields -4.10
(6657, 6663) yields -3.93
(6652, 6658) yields -3.93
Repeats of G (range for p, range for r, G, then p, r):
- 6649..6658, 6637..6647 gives 11.5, 5.3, 6.2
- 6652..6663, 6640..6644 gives 9.0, 6.6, 2.5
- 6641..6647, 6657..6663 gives 7.3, 3.7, 3.6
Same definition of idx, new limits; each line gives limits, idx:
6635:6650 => 6640.44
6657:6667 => 6666.48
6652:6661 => 6660.34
